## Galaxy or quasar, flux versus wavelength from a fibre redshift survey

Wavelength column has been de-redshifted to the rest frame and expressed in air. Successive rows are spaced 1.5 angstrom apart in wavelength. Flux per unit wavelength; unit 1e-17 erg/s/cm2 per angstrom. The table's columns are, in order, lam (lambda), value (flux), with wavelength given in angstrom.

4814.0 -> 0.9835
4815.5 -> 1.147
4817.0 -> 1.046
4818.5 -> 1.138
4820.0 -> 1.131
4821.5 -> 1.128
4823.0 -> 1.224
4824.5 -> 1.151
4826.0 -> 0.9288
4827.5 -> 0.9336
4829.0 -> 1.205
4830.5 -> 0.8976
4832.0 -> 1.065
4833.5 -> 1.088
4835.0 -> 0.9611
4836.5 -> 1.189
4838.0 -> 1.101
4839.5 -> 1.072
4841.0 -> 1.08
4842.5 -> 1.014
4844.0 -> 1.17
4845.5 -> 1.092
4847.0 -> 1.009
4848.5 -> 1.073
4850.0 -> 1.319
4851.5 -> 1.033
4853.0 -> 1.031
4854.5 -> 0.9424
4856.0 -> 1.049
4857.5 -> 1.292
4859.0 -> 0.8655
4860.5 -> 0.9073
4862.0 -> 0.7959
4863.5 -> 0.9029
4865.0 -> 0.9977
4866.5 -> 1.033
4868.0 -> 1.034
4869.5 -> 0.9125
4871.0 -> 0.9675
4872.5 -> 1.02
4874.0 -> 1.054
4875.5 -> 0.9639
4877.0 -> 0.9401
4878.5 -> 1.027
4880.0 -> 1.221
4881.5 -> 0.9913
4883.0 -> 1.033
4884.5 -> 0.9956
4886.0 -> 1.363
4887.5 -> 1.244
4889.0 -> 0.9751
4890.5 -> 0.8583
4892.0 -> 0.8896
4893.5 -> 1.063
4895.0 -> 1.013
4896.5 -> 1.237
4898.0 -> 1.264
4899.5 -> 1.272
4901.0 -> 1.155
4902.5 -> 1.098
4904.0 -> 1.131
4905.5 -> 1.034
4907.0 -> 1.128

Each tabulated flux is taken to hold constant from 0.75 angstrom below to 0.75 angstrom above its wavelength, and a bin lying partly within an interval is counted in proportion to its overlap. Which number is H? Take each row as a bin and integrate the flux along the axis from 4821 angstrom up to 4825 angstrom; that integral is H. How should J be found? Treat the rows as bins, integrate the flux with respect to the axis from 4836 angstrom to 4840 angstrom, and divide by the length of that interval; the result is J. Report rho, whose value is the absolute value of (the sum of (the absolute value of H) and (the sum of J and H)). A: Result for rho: 10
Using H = 4.7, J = 1.12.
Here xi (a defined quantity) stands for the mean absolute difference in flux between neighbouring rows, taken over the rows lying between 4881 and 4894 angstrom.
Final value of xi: 0.14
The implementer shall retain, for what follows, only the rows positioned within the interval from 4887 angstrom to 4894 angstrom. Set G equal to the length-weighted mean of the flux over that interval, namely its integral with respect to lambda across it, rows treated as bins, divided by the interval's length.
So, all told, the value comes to 1.00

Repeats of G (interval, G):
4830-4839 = 1.06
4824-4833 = 1.03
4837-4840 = 1.10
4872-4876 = 1.02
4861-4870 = 0.95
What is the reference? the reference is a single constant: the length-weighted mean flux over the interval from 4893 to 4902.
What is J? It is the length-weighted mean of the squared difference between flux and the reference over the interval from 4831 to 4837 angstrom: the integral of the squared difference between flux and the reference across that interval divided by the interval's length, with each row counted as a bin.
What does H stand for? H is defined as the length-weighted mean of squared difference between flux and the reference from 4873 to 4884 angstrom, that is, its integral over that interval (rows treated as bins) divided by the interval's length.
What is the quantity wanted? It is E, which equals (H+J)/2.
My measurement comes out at 0.022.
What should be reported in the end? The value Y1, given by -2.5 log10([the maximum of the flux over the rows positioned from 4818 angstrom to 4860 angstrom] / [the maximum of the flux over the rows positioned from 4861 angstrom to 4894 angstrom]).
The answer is 0.04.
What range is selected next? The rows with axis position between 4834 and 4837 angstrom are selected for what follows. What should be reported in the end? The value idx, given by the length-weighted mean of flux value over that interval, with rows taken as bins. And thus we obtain 1.07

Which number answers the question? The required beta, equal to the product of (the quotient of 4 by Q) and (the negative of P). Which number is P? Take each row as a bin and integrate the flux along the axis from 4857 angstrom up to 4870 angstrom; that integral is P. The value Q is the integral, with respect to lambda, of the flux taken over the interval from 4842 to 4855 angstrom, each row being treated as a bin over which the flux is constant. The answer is -3.6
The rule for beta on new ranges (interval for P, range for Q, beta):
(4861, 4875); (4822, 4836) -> -3.7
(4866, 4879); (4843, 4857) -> -3.4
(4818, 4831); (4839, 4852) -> -4.0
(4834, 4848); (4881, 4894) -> -4.4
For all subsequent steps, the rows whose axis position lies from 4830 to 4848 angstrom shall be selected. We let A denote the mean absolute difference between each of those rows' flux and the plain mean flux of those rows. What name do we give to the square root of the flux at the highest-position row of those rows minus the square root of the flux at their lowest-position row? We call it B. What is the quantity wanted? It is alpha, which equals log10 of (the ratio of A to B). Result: 0.03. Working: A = 0.06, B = 0.06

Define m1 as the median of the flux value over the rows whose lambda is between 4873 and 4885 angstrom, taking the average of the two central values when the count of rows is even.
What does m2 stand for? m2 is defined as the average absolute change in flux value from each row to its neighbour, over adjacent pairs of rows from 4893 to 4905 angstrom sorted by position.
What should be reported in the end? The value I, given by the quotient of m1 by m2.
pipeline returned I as 14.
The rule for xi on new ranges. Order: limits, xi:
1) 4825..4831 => 0.19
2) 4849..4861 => 0.17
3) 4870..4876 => 0.06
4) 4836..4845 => 0.07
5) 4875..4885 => 0.10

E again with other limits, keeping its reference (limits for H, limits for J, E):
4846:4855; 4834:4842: 0.018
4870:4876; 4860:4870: 0.044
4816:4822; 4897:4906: 0.006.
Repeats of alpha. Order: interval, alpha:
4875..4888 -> -0.02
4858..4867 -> -0.12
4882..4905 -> 0.42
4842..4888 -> -0.06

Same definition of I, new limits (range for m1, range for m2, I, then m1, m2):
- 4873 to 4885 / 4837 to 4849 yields 15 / 1.01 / 0.07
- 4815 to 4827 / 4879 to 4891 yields 7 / 1.13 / 0.17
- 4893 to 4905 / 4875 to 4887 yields 8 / 1.14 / 0.14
